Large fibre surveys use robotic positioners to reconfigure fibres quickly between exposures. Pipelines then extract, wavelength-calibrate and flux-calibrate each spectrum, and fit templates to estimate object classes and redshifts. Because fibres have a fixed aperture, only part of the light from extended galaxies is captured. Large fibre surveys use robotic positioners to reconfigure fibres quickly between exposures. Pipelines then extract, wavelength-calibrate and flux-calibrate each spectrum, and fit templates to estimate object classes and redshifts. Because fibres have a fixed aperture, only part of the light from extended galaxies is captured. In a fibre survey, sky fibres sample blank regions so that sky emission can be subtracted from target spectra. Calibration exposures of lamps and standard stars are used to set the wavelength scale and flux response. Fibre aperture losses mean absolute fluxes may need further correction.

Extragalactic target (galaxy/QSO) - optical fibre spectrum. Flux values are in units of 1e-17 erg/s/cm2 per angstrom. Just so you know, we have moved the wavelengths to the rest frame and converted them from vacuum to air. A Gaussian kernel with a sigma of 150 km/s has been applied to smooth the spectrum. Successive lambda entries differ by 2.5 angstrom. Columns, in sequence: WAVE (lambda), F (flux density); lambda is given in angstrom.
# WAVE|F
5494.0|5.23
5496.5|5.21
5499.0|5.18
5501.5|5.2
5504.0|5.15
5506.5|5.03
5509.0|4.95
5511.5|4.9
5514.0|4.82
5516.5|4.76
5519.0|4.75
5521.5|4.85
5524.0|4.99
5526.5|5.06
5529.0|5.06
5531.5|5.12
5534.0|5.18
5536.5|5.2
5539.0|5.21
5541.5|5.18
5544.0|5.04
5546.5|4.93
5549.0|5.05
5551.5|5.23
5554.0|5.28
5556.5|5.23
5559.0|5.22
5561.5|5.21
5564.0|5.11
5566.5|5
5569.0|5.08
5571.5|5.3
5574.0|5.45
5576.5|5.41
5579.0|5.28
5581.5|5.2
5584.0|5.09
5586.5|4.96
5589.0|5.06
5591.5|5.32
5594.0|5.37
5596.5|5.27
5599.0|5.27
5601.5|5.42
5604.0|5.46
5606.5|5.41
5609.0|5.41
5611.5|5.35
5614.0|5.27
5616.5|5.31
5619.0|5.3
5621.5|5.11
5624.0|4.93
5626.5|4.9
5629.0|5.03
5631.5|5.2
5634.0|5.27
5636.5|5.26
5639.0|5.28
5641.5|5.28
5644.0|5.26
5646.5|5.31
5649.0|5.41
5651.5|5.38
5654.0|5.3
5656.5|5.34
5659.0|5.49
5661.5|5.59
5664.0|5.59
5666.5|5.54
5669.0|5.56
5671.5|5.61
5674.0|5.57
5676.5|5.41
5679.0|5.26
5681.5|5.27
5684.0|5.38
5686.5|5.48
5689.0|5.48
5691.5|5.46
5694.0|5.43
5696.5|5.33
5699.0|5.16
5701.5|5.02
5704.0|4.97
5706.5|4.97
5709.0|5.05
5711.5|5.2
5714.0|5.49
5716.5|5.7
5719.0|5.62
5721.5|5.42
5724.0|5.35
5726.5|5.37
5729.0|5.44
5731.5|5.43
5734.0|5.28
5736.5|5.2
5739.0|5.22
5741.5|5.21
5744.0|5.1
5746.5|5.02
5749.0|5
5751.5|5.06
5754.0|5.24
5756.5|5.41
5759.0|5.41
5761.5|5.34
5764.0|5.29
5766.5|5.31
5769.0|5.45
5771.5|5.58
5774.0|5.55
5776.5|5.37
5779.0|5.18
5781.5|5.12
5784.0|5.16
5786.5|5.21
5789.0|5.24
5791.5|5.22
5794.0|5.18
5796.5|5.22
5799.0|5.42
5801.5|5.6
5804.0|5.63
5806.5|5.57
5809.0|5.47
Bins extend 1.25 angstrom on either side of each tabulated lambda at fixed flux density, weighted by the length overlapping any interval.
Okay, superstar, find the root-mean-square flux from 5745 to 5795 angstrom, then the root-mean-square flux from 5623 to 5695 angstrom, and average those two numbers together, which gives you 5.31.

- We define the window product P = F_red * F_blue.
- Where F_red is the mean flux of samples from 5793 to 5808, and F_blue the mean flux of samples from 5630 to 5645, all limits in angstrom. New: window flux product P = 28.6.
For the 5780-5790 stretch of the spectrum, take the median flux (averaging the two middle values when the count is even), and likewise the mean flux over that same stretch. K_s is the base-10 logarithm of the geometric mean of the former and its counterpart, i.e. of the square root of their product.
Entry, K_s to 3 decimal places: 0.715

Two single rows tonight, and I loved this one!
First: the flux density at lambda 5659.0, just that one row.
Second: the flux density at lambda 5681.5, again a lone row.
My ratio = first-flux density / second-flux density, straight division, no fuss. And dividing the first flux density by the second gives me 1.04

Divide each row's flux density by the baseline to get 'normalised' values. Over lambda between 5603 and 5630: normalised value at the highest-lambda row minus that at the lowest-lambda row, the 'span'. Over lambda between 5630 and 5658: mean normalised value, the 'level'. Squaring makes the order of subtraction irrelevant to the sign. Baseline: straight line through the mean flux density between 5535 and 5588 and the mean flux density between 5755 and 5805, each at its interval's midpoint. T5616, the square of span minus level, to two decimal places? 1.21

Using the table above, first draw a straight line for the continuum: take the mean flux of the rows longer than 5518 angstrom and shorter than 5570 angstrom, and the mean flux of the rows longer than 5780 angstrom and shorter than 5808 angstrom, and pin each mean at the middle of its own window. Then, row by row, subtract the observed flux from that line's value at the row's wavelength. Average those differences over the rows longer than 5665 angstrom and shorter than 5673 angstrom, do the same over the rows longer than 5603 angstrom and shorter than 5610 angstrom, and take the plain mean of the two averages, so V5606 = -0.32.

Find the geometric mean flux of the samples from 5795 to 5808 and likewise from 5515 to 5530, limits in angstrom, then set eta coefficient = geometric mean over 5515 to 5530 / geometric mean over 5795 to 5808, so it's 0.90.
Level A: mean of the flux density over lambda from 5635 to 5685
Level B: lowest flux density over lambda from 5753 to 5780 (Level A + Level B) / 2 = 5.29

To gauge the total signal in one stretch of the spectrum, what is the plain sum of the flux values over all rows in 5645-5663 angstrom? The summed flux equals 38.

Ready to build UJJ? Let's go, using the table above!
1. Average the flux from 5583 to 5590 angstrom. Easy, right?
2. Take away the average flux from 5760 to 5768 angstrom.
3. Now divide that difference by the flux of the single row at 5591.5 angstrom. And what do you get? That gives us -0.05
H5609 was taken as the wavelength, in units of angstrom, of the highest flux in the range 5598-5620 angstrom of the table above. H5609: 5604.0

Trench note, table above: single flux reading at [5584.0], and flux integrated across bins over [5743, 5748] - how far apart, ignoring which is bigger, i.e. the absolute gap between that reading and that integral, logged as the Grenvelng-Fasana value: 20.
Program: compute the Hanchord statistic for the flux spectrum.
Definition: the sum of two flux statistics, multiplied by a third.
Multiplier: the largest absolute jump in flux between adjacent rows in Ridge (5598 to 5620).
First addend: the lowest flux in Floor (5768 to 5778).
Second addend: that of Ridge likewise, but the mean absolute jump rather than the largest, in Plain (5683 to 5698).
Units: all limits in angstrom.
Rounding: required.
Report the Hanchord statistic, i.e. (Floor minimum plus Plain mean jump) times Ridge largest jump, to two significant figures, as 0.81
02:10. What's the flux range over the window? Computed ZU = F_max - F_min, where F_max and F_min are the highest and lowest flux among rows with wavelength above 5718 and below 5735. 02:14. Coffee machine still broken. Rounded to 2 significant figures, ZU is 0.34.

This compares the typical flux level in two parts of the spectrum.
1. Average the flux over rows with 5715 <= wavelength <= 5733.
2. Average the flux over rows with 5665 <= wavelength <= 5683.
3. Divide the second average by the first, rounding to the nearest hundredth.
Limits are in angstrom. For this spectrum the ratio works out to 1.00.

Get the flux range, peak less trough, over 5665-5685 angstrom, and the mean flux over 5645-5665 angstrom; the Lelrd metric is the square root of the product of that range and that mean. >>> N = 1.38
